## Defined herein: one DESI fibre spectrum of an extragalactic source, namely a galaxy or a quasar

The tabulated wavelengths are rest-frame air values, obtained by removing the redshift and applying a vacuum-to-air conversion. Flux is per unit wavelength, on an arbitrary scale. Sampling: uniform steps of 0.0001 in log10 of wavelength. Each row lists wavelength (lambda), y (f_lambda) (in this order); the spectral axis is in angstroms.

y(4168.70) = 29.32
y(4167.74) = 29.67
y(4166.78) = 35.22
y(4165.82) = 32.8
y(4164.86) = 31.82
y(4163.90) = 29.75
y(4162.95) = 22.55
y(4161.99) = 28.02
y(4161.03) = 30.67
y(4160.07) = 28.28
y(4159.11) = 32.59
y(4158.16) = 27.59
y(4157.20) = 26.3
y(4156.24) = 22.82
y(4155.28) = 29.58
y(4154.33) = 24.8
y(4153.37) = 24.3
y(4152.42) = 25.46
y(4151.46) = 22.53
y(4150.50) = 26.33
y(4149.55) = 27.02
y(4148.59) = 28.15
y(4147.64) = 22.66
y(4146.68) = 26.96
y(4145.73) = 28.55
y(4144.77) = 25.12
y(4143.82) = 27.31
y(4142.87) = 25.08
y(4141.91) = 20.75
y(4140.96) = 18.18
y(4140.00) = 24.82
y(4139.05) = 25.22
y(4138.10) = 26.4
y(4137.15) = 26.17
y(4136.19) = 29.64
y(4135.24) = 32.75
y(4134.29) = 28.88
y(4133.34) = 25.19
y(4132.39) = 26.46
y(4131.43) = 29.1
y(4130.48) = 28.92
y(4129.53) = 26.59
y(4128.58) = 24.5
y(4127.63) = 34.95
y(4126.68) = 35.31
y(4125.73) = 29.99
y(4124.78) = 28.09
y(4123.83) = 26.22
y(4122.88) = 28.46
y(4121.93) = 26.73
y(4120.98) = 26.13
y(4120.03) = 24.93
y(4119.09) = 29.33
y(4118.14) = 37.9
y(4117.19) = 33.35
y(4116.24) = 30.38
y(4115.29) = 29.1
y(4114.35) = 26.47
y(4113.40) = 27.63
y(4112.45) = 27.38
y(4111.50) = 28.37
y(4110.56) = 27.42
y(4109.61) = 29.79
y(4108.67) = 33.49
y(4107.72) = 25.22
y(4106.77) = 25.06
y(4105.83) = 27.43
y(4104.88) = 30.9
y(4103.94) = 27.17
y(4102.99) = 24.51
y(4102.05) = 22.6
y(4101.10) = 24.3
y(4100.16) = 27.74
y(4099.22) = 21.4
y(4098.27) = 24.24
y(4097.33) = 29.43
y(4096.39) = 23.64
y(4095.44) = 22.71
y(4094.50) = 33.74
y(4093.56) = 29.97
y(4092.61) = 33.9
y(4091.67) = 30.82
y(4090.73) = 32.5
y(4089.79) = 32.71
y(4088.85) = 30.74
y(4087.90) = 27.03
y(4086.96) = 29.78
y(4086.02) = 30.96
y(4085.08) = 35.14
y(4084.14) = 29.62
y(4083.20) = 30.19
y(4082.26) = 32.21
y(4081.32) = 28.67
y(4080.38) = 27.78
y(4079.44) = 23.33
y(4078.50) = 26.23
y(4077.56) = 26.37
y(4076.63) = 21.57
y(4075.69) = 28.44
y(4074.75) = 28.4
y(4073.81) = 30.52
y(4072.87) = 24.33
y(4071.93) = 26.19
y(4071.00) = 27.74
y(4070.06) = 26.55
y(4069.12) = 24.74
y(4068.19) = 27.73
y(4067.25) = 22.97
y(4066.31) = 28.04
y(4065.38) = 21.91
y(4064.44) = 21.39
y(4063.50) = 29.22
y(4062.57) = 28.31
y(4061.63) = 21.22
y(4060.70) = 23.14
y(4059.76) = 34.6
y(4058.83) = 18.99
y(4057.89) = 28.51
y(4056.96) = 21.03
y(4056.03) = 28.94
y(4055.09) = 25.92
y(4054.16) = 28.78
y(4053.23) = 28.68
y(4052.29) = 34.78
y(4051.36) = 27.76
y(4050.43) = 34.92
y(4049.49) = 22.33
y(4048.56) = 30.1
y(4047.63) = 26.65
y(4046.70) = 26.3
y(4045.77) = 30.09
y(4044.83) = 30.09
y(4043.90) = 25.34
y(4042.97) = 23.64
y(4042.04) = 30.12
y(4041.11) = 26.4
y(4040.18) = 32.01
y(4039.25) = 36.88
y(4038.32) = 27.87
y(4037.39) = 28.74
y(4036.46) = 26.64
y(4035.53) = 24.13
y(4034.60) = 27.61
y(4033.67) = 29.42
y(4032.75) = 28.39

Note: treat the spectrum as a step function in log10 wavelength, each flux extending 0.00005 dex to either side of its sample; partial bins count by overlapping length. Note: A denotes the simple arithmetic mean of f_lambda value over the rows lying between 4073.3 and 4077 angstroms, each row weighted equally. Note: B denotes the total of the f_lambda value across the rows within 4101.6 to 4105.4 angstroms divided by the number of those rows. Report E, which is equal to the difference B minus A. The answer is -0.9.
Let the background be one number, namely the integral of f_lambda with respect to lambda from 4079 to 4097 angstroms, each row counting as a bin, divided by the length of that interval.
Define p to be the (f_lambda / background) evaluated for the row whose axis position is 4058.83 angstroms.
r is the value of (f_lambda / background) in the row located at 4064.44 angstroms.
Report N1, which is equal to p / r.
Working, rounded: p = 0.64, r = 0.72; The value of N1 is 0.9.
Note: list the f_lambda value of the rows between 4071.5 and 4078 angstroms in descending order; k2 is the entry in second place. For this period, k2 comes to 28.44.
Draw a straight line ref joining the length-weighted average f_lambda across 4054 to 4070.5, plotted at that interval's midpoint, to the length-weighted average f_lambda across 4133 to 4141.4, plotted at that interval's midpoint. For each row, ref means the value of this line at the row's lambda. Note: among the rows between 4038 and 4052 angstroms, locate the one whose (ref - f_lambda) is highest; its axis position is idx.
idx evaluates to 4049.49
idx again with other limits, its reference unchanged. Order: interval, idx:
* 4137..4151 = 4140.96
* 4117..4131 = 4128.58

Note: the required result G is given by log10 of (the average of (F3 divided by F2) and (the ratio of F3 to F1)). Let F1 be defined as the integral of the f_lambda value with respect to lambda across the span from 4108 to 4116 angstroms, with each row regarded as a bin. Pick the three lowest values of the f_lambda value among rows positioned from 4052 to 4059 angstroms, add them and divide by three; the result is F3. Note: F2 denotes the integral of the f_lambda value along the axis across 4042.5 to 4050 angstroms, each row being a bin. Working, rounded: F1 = 229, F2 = 201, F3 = 22.0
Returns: -0.99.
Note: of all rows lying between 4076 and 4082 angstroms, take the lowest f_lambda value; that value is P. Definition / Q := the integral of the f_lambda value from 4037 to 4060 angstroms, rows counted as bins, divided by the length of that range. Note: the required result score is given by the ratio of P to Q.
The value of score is 0.76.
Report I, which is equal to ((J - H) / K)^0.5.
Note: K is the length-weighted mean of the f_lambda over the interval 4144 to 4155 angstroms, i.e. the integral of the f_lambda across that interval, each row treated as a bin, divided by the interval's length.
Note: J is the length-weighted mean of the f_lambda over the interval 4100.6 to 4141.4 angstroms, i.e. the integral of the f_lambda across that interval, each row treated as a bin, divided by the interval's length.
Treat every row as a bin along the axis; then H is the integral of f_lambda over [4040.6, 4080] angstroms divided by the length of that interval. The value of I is 0.22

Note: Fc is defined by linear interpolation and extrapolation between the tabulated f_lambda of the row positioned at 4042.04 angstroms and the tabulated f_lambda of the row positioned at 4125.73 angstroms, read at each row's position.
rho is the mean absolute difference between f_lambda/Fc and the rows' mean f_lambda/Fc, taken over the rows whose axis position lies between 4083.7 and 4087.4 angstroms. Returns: 0.063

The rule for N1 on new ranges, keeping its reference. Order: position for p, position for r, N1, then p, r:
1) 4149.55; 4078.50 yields 1.0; 0.91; 0.88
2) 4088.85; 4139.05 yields 1.2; 1.03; 0.85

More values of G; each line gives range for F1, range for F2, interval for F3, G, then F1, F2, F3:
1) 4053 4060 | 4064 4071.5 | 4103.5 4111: -0.86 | 187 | 189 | 25.8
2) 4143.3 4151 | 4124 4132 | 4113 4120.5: -0.92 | 204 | 236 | 26.3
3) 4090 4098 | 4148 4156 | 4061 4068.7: -1.01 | 237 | 207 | 21.5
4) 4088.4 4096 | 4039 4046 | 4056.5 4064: -1.03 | 234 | 203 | 20.4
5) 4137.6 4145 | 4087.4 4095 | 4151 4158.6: -0.94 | 178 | 238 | 23.2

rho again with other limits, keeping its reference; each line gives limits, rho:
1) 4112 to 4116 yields 0.024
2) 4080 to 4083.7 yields 0.050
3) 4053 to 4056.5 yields 0.036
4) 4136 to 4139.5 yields 0.046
